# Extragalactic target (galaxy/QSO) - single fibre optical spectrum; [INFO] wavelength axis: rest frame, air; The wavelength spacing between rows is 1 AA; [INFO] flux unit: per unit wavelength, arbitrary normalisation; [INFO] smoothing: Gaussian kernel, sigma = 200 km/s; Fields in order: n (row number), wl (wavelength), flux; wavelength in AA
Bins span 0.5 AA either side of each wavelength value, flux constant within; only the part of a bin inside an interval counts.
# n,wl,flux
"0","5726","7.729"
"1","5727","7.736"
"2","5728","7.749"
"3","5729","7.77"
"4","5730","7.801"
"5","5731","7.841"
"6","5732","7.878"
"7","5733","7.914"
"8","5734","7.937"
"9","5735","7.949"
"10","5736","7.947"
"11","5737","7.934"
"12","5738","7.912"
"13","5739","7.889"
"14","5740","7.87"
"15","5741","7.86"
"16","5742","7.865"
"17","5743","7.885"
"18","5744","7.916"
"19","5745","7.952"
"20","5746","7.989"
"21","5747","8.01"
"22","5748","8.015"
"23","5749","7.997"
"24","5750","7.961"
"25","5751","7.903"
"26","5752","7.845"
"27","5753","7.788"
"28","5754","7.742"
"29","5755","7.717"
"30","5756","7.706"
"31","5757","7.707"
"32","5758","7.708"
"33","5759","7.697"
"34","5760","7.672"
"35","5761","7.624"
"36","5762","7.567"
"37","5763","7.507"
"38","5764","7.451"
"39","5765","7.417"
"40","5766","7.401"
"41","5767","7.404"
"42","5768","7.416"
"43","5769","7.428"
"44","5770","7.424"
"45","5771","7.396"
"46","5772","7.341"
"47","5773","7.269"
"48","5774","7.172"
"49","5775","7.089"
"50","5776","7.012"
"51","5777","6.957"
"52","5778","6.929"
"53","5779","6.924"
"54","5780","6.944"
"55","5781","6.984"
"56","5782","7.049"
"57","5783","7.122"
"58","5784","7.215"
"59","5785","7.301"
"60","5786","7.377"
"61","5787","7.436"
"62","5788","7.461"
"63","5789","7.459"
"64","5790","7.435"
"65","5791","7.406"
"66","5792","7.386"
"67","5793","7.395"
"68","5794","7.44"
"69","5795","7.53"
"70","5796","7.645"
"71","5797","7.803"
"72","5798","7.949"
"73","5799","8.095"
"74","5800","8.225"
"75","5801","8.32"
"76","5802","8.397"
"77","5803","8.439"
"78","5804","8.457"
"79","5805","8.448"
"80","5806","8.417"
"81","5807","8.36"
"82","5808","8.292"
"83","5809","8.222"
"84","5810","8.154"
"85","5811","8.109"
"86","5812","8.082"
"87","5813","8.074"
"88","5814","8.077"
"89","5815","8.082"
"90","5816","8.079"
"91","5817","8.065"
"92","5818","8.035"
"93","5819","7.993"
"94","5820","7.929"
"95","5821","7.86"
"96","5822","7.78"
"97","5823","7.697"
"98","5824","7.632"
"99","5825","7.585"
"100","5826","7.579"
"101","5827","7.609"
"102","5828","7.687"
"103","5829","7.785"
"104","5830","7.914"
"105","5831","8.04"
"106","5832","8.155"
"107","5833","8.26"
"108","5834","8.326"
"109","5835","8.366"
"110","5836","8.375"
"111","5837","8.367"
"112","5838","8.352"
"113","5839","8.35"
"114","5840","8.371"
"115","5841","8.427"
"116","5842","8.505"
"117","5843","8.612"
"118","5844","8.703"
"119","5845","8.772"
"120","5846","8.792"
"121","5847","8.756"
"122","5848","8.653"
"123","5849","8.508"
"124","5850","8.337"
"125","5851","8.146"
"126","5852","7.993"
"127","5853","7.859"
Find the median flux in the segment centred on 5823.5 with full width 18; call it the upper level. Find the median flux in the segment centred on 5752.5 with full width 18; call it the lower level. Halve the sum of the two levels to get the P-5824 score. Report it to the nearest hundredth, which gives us 7.85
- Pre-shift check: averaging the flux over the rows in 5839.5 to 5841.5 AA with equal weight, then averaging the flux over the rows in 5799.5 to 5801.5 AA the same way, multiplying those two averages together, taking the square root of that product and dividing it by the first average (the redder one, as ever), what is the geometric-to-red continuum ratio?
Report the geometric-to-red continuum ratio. 0.992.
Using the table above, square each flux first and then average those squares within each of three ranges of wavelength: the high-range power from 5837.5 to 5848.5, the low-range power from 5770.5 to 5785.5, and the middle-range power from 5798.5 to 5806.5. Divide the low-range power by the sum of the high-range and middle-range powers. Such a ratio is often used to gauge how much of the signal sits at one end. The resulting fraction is 0.35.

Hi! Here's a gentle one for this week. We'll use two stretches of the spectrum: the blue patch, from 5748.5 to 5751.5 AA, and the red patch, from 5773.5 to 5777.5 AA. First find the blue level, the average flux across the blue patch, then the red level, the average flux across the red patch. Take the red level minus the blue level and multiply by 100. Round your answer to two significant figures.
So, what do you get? -90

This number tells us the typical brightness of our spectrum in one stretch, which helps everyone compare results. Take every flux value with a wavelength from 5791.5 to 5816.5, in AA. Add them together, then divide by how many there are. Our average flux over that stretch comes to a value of 8.1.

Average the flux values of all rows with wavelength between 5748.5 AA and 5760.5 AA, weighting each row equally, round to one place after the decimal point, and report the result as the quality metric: 7.8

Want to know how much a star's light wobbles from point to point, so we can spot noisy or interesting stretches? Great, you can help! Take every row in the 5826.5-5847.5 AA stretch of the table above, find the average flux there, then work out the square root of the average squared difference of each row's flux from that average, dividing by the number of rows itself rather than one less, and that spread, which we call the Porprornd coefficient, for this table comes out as 0.3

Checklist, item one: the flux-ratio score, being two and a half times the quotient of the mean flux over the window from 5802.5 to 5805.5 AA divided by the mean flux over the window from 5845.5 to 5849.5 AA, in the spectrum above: 2.43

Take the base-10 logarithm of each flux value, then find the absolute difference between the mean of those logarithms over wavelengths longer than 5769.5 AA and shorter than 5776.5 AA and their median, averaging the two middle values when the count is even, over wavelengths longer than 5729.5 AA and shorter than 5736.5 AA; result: 0.039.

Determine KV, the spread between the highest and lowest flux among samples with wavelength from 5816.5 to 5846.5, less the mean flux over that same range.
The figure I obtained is -6.9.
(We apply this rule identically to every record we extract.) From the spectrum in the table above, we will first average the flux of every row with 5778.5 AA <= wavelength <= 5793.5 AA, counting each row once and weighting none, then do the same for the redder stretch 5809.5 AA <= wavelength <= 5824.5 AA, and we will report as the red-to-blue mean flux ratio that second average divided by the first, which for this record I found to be 1.10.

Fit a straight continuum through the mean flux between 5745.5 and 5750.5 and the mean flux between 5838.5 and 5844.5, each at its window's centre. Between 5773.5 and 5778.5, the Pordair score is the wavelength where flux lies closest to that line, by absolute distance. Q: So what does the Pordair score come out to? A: 5774 AA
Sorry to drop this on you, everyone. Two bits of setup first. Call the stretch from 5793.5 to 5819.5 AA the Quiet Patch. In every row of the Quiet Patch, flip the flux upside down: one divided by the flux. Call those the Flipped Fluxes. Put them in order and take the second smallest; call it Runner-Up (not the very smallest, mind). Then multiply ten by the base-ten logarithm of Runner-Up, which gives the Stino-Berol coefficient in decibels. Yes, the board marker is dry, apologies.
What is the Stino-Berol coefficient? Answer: -9.27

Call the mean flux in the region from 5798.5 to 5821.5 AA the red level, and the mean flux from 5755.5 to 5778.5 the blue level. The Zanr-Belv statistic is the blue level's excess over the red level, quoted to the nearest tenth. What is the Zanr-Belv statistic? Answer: -0.8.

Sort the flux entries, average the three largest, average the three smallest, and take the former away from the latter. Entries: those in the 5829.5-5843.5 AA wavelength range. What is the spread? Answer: -0.48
